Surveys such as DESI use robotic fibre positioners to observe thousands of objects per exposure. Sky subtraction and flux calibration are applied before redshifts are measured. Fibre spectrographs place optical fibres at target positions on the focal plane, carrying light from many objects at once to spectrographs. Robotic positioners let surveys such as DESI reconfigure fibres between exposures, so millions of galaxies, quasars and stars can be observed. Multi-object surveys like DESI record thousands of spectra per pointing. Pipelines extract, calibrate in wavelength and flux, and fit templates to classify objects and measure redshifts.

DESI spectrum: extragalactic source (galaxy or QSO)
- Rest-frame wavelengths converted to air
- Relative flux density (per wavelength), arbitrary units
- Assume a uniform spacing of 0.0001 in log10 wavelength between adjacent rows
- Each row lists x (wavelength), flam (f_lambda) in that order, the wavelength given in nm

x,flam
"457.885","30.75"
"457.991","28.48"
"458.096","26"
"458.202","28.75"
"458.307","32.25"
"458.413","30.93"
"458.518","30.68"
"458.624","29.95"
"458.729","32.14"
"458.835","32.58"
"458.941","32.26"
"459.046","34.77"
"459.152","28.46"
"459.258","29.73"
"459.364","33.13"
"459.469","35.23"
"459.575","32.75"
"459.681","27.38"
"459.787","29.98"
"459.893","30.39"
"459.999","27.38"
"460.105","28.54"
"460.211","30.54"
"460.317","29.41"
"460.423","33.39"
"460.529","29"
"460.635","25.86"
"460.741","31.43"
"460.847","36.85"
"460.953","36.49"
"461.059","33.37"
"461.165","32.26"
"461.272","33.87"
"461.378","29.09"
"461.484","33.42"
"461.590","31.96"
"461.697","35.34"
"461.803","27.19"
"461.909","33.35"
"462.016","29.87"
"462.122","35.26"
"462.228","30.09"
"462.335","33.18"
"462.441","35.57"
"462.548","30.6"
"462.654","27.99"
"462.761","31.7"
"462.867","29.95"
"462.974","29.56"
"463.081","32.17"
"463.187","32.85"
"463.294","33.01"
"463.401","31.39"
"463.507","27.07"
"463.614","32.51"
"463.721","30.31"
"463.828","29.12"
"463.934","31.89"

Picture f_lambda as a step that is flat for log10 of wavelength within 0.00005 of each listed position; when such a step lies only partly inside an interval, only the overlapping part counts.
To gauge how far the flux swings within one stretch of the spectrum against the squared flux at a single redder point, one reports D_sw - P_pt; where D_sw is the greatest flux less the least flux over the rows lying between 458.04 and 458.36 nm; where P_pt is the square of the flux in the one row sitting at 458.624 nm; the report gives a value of -891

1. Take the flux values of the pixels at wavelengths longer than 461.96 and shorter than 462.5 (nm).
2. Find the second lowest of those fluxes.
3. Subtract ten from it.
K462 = 20.1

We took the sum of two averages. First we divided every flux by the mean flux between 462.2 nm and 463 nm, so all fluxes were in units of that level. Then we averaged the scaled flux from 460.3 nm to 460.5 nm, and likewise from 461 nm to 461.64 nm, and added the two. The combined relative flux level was 2.05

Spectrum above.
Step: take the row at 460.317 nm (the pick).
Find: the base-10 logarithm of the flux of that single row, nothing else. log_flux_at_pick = 1.468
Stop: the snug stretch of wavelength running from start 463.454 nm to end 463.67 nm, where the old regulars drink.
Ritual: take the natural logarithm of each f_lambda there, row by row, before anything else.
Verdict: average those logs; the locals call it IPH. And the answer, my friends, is 3.39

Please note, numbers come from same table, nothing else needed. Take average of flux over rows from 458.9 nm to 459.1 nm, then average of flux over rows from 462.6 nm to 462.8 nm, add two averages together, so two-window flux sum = 63.4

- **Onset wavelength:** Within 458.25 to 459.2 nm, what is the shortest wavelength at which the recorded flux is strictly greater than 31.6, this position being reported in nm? 458.307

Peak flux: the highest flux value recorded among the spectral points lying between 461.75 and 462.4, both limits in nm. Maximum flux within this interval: 35.26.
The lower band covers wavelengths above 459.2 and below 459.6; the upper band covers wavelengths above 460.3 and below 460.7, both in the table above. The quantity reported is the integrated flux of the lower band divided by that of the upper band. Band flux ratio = 1.11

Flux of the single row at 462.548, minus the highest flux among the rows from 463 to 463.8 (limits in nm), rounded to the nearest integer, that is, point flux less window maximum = -2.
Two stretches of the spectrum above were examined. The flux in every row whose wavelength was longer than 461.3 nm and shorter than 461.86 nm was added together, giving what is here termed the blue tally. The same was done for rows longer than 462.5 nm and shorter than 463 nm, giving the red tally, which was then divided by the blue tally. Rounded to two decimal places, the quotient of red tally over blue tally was 0.95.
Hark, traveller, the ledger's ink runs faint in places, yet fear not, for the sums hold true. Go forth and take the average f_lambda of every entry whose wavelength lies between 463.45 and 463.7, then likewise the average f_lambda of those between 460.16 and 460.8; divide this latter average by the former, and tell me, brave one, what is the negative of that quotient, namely -1.00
